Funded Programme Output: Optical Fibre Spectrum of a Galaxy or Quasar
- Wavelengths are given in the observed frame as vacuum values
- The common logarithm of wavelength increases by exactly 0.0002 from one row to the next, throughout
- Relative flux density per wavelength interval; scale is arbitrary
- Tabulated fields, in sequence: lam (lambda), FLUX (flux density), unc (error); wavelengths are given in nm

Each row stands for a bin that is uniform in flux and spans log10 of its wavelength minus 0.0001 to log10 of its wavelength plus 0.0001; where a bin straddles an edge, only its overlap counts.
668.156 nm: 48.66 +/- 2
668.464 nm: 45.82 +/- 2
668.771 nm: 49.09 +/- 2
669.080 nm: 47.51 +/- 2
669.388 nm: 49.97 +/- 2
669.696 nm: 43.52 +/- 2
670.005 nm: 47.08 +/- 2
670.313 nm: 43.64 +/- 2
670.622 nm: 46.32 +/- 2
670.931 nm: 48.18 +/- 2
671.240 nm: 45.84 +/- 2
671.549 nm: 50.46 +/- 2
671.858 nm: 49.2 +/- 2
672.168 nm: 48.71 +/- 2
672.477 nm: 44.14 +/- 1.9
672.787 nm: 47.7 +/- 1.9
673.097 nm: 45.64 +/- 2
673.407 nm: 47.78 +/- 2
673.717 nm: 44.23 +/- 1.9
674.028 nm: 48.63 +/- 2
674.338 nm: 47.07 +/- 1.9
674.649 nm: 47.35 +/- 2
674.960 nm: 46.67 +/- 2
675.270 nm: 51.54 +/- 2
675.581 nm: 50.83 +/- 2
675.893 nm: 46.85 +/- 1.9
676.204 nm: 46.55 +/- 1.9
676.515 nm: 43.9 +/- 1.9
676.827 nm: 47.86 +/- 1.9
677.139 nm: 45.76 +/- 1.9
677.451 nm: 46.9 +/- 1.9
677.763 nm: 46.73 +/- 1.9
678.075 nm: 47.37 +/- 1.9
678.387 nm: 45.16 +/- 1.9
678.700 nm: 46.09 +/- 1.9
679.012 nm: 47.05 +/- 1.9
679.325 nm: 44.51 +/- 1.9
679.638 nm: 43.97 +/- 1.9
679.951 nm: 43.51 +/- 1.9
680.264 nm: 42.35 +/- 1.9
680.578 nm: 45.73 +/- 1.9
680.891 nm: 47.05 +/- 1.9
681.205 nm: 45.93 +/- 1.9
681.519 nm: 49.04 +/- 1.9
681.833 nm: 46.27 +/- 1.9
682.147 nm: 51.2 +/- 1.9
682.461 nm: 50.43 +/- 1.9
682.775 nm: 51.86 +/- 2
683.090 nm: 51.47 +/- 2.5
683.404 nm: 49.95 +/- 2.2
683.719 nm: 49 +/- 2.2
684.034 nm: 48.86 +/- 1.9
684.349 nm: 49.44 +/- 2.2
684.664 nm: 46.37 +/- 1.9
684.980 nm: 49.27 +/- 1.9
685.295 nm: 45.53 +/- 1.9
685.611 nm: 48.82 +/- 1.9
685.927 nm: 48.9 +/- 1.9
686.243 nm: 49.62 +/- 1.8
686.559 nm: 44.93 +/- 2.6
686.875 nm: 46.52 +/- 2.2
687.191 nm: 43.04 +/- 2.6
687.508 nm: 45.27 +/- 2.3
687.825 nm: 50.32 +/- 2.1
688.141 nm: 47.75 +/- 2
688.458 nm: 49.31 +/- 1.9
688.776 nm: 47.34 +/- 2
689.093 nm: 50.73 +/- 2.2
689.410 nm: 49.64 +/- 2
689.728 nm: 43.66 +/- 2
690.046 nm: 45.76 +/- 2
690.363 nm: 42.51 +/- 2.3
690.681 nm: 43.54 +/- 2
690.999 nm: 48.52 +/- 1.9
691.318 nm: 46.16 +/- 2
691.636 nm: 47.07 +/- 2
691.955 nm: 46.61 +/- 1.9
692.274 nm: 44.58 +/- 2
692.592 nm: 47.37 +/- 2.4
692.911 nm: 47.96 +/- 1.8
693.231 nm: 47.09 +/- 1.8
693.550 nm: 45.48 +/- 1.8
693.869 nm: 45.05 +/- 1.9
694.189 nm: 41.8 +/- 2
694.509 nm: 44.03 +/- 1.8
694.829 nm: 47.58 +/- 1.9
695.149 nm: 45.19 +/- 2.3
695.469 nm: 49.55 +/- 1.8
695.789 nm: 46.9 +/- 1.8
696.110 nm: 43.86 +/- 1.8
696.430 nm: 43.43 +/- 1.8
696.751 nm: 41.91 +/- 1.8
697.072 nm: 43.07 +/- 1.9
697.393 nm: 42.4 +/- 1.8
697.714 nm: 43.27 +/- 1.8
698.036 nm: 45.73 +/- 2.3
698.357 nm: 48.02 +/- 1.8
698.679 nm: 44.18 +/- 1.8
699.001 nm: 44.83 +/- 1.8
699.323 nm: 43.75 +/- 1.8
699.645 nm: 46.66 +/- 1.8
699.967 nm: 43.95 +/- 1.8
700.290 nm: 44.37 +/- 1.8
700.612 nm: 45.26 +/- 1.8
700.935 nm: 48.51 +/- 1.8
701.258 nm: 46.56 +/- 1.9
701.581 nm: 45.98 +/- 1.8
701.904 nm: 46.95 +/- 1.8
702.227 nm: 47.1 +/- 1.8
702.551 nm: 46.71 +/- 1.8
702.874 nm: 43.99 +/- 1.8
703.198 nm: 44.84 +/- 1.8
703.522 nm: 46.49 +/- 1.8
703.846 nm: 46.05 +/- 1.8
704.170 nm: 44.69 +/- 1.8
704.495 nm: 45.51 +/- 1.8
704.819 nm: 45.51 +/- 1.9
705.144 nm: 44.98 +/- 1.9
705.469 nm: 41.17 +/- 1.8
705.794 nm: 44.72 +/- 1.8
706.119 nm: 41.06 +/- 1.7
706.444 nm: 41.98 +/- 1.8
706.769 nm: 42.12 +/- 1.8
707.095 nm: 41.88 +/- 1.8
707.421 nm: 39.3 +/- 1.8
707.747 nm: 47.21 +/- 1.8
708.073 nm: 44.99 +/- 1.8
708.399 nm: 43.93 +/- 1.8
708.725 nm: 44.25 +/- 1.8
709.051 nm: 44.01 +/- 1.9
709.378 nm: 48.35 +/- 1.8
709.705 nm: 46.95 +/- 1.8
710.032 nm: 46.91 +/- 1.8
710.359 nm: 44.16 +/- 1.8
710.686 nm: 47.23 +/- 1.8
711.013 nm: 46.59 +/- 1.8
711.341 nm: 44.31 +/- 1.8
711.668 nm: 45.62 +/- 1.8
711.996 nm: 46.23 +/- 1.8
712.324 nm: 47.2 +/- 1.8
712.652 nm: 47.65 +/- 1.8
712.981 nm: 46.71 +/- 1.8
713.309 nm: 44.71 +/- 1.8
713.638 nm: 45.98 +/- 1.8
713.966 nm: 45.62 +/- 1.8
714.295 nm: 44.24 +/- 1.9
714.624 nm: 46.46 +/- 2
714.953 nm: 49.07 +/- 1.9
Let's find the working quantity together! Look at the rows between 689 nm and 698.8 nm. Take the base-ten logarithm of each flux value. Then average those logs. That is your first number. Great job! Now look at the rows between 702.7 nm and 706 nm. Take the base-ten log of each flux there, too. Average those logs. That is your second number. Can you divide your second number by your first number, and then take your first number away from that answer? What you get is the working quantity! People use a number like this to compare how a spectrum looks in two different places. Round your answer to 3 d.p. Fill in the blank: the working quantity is -0.662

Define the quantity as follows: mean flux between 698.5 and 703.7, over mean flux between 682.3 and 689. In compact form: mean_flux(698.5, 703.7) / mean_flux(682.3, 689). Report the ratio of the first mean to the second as 0.945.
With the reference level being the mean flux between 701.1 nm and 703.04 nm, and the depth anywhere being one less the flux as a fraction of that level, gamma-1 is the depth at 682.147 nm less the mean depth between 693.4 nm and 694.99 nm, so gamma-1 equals -0.14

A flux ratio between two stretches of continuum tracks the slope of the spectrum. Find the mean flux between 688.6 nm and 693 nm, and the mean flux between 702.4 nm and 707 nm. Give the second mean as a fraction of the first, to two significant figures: 0.95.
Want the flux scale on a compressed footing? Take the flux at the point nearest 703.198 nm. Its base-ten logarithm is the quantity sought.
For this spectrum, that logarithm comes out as 1.65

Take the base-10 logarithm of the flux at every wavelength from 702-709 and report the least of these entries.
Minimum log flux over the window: 1.59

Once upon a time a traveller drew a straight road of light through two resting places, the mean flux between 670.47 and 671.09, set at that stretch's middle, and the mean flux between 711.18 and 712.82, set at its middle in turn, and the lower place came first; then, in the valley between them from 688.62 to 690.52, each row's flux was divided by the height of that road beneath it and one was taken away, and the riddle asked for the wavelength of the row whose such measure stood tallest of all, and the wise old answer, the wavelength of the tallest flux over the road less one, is 689.093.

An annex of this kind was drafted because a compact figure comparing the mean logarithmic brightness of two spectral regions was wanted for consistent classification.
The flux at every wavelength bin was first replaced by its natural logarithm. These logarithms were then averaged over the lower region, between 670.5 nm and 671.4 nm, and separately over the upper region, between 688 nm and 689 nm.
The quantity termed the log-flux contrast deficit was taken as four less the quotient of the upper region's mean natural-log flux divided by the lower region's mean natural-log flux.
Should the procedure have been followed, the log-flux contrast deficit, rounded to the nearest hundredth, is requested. 2.99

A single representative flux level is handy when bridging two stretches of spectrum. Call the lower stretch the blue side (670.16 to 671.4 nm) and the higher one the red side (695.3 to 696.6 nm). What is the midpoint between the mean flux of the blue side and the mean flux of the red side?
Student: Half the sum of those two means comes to 46.0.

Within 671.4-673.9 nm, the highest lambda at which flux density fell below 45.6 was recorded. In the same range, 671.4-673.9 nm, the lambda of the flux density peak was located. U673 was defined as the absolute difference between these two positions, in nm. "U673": 2.17 nm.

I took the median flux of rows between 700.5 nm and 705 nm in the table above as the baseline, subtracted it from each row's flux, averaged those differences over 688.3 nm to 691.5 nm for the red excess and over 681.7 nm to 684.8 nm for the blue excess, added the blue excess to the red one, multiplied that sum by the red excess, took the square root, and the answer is 1.7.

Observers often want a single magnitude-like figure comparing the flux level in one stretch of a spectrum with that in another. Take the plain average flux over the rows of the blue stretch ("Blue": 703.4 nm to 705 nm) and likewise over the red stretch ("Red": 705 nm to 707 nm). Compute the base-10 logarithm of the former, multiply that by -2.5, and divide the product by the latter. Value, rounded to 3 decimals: -0.097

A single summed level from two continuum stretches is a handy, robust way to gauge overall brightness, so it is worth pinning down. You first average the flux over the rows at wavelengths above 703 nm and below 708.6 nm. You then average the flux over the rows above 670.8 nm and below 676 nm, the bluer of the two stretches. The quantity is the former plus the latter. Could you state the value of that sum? 91.6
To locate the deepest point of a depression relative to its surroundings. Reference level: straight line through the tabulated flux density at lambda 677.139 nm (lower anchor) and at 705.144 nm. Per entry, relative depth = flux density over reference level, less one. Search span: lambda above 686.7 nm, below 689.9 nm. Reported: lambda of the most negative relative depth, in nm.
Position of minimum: 687.191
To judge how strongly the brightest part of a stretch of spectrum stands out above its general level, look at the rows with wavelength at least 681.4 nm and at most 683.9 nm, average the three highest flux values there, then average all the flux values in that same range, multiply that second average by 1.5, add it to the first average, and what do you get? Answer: 126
